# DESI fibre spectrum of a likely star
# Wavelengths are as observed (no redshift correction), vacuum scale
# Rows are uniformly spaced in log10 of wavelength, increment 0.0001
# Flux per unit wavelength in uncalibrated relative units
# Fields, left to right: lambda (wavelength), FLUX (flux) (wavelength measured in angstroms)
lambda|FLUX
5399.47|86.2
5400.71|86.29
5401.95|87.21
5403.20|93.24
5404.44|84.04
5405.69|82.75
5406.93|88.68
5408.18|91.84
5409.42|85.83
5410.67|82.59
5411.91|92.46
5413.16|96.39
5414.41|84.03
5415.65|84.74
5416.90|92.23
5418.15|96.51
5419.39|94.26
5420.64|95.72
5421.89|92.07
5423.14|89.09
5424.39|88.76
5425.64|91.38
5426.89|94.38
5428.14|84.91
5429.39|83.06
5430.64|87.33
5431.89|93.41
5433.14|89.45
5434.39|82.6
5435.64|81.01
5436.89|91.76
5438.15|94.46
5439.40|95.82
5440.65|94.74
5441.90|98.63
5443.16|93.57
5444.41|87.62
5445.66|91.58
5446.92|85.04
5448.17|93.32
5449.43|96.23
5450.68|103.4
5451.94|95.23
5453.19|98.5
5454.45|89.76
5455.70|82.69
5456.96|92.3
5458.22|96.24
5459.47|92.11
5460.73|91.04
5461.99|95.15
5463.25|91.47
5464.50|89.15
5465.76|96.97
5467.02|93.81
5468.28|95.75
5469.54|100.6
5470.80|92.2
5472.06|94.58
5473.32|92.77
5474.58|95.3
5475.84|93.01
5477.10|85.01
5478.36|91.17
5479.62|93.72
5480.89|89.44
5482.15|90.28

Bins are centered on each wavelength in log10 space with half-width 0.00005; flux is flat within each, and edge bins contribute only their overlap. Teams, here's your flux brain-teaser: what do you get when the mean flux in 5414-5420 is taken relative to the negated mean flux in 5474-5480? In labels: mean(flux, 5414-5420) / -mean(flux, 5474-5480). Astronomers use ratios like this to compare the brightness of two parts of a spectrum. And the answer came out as -0.99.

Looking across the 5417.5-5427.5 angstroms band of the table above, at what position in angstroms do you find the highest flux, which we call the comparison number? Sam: 5418.15 angstroms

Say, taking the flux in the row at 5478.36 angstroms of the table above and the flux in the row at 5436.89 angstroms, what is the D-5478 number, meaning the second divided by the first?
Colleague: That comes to 1.01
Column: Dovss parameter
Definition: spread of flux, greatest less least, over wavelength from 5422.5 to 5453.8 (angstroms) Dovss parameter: 22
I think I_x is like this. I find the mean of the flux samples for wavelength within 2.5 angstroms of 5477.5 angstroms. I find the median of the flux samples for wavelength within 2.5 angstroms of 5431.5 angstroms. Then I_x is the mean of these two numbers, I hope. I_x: 89.6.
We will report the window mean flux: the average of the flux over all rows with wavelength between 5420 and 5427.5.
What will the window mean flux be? 92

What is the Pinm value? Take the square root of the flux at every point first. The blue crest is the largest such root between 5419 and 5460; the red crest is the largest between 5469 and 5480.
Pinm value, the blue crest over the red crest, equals 1.01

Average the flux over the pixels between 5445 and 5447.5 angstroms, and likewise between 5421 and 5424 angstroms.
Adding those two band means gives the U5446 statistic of 179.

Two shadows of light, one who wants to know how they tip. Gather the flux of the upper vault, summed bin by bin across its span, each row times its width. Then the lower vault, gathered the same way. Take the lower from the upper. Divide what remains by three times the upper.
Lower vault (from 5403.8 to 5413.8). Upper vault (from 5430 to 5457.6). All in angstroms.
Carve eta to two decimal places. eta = 0.22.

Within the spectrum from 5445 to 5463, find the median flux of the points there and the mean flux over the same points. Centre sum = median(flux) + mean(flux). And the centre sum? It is 186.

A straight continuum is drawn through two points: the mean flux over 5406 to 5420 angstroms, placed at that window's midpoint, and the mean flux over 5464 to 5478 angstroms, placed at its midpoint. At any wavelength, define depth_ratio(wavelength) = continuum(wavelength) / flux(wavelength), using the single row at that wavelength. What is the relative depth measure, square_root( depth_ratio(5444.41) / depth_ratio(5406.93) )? 1.02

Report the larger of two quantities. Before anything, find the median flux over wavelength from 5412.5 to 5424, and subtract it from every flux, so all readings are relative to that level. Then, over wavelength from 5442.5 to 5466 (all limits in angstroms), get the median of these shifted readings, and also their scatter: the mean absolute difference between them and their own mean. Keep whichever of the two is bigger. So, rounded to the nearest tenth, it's 3.6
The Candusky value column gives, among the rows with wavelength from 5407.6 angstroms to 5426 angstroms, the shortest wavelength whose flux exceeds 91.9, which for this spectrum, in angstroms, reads 5411.91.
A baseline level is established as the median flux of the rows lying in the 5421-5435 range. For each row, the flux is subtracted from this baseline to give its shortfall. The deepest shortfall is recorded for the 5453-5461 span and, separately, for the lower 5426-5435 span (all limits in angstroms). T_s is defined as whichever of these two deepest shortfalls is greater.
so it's 6.49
